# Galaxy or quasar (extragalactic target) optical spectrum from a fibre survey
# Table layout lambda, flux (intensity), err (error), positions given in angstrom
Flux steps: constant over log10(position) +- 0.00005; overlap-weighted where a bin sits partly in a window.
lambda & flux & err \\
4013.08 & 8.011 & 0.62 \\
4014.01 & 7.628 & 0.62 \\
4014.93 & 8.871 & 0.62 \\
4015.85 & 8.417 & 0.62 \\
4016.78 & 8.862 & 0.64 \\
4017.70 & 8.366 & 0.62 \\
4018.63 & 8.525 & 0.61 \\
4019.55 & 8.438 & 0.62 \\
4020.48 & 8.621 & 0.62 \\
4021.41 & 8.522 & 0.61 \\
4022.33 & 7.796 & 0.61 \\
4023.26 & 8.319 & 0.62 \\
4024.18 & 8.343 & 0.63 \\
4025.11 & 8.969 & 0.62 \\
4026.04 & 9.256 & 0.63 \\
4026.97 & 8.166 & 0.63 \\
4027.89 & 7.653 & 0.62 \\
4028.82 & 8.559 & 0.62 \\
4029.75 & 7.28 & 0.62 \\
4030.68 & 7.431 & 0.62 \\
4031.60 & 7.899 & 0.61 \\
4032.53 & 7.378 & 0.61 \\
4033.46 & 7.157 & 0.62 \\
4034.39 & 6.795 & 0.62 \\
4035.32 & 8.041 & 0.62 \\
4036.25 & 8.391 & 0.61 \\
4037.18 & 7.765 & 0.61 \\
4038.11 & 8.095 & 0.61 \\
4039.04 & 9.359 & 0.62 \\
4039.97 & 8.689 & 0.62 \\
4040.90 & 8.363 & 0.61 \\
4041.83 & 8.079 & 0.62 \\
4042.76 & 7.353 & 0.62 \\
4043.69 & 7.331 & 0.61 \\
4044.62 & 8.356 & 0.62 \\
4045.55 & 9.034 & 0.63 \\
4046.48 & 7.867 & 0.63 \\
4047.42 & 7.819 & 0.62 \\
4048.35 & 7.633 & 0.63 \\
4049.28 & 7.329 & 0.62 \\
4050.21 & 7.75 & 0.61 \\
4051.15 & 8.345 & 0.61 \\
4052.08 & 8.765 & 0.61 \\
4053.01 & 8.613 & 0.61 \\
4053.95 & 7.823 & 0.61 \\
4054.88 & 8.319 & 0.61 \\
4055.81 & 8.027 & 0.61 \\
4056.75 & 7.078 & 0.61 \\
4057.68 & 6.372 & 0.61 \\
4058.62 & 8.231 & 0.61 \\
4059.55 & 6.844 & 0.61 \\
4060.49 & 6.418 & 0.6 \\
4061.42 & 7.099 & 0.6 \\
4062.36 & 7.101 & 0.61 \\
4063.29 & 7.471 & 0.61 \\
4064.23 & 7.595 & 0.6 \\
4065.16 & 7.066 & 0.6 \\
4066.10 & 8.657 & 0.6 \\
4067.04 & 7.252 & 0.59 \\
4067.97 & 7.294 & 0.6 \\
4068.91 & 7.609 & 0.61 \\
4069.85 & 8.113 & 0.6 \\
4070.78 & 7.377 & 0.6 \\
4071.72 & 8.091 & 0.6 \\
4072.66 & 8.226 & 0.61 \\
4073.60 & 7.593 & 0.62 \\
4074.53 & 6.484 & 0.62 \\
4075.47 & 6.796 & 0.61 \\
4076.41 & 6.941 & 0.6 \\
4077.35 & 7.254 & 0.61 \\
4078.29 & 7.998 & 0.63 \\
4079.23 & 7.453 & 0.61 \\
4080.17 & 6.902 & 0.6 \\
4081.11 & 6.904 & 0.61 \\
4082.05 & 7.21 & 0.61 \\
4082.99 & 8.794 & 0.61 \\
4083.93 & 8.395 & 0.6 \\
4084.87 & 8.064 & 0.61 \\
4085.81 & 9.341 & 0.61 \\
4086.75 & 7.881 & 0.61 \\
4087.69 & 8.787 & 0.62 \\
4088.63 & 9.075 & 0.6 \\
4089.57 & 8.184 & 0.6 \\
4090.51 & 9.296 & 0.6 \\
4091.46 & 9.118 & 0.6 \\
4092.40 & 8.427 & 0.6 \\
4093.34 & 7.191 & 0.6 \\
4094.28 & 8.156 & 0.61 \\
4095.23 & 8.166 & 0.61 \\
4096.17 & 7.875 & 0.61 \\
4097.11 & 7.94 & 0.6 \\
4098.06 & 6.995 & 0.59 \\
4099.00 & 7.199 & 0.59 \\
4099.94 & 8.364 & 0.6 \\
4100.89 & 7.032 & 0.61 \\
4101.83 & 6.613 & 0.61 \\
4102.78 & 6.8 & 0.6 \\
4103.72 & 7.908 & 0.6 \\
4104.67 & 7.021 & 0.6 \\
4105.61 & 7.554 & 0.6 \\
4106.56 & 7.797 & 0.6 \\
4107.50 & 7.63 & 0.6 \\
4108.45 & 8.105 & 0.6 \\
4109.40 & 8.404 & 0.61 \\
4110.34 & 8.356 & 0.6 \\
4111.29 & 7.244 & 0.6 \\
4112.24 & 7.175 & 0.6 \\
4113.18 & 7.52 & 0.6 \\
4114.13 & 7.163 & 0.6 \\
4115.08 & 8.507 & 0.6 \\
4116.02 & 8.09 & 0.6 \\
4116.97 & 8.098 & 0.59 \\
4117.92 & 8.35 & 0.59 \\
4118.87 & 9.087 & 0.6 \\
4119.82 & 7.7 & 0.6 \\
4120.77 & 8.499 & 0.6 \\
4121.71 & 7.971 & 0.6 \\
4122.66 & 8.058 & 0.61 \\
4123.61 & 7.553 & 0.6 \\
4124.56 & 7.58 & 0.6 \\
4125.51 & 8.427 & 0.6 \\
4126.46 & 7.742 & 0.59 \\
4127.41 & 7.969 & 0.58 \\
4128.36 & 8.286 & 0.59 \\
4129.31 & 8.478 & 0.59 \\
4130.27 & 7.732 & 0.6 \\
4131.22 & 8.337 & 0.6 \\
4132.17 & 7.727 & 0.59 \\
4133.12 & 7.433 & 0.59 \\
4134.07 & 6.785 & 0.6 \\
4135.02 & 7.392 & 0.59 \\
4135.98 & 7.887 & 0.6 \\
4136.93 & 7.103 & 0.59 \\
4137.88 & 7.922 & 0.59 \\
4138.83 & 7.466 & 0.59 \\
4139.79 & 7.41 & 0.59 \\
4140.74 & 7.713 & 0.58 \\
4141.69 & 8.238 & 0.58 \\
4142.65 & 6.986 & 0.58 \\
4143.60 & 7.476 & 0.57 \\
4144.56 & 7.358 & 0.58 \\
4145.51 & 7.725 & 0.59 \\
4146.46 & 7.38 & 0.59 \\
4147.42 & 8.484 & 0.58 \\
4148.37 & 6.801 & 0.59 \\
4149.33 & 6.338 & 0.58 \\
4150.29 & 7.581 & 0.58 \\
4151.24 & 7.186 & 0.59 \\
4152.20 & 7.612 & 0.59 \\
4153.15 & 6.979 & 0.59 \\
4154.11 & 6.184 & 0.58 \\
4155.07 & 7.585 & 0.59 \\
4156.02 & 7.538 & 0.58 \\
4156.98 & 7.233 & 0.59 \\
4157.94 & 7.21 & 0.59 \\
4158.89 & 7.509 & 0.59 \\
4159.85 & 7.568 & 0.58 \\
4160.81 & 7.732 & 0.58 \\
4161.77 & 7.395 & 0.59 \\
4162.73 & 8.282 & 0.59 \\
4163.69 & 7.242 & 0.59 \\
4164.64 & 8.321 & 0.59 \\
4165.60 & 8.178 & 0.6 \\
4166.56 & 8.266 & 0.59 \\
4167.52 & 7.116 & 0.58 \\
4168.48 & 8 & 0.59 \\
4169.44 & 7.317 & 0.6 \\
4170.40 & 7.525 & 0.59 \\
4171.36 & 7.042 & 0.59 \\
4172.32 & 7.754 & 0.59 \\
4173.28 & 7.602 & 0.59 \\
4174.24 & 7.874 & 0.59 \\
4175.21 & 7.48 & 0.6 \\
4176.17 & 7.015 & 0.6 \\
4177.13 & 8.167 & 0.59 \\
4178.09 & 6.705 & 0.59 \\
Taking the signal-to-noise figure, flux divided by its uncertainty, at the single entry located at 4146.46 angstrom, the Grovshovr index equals 12.5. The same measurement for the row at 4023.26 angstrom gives 13.4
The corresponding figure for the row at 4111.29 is 12.1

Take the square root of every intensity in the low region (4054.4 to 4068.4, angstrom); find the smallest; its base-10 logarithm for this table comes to 0.402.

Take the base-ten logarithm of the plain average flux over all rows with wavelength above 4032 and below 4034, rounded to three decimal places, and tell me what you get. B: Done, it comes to 0.861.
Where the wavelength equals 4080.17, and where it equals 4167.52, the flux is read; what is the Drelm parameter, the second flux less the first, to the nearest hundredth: 0.21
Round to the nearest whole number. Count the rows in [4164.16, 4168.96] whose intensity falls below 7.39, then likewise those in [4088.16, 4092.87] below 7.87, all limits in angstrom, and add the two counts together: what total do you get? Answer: 1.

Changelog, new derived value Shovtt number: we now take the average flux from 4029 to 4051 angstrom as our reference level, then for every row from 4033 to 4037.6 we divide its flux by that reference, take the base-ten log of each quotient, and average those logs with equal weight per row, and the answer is -0.02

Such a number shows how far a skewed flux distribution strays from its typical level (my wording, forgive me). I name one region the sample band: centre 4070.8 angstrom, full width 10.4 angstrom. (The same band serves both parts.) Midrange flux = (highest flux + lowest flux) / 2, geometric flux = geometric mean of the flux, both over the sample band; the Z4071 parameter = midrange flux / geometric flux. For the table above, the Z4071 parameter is 1.00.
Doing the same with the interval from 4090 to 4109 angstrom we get 1.03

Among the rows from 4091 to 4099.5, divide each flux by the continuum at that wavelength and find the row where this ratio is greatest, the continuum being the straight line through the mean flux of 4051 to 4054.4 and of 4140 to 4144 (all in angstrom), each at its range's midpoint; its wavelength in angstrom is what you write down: 4091.46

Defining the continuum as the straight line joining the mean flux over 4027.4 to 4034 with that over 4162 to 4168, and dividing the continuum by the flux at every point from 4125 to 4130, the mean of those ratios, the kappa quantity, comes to 0.96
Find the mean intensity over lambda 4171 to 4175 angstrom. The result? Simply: 7.57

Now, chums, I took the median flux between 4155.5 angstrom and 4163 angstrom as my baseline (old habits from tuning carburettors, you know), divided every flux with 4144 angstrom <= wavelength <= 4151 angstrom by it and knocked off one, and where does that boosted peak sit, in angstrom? 4147.42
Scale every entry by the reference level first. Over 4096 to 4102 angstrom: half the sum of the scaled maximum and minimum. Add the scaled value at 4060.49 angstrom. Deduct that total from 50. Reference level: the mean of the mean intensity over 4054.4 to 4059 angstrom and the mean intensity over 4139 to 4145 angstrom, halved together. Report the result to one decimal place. 48.2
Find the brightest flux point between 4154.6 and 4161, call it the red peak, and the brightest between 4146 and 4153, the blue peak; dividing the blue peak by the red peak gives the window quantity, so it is 1.10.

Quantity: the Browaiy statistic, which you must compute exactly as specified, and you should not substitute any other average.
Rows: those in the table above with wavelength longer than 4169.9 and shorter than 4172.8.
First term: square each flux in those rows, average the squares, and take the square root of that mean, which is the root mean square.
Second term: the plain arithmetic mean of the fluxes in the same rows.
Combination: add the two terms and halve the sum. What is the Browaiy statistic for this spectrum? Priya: 7.4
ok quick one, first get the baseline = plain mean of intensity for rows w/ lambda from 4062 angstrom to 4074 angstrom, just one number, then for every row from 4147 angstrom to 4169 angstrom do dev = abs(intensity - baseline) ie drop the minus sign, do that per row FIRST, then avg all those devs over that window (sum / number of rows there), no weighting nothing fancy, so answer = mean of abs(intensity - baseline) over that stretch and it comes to 0.48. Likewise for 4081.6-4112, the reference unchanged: 0.67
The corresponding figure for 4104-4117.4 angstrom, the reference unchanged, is 0.43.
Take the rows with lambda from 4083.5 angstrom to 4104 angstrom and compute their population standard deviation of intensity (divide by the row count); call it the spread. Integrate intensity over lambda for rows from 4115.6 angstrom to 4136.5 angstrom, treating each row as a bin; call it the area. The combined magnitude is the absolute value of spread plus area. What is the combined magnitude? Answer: 167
